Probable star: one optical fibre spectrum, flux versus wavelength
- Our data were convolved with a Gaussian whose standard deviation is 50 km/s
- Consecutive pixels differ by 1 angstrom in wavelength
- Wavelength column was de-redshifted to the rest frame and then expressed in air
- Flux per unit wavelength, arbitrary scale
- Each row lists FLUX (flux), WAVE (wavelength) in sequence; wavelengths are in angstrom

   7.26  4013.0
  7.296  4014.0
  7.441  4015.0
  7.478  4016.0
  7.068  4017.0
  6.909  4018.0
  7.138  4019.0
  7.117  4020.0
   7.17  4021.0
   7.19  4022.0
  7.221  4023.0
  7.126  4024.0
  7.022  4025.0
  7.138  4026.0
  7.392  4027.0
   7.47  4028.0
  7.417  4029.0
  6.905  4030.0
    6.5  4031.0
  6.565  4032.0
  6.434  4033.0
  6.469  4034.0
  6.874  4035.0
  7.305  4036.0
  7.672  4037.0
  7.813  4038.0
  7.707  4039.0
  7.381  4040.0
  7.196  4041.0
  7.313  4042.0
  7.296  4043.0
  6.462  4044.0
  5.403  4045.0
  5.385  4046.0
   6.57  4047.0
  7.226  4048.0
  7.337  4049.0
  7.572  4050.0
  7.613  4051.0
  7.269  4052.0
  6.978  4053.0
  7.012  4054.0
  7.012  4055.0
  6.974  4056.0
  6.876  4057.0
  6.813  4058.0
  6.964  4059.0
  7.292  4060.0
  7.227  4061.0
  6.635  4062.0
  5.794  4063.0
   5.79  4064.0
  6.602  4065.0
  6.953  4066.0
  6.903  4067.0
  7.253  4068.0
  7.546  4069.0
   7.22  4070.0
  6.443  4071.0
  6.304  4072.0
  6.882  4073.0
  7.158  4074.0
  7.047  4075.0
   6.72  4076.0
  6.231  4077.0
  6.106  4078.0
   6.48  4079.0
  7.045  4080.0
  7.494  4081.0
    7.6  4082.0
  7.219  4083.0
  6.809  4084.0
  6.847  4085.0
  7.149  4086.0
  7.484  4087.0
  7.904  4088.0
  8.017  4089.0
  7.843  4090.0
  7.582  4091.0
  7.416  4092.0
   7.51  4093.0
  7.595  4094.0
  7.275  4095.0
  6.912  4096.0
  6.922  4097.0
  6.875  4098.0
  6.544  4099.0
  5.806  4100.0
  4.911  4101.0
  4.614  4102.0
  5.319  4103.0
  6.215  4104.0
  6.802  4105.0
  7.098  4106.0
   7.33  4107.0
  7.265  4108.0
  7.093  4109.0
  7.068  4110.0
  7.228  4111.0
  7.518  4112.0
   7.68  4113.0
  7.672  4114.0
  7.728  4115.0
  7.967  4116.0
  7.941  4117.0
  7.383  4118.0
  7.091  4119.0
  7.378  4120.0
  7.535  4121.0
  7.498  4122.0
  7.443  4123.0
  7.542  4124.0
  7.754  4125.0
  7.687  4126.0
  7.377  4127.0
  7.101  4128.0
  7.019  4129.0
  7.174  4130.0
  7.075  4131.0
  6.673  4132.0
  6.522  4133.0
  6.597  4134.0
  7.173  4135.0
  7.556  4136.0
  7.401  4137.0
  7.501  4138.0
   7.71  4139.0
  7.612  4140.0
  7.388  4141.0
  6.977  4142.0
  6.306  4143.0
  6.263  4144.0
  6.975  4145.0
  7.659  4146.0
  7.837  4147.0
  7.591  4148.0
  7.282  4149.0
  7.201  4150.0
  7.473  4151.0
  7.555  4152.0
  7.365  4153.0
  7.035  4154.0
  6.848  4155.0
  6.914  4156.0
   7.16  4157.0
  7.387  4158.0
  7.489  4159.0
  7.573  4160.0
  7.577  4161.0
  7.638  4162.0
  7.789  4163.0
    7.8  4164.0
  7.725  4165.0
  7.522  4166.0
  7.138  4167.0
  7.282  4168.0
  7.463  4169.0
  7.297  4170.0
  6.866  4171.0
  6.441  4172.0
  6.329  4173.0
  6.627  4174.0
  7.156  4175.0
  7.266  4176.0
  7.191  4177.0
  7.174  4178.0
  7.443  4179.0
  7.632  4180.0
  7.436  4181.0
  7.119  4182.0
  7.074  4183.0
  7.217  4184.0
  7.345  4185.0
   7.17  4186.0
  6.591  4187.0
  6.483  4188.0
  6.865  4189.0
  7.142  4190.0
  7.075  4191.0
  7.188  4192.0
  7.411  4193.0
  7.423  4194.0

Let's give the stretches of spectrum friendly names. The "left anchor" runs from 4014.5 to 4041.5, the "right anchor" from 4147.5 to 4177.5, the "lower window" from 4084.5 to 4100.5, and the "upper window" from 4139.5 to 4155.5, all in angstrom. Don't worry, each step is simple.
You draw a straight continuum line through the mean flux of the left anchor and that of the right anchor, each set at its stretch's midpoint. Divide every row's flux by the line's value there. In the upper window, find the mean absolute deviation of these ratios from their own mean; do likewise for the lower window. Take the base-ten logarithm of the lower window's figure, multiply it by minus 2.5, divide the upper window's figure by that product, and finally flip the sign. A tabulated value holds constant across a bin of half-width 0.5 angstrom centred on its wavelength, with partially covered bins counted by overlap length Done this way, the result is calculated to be -0.0164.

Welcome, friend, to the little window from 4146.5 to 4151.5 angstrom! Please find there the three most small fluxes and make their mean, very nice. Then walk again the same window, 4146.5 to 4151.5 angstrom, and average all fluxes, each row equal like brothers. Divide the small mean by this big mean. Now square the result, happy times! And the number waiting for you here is 0.958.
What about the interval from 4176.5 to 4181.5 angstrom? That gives 0.971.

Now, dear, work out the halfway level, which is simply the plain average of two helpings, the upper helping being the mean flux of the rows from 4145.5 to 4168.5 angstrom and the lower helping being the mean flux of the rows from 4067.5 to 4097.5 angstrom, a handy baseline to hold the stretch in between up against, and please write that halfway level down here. 7.28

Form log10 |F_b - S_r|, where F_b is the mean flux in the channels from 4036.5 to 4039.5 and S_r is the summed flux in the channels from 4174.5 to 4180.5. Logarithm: 1.56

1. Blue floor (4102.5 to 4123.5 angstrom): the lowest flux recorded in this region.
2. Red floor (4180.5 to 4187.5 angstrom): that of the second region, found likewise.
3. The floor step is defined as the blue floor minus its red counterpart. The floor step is -1.3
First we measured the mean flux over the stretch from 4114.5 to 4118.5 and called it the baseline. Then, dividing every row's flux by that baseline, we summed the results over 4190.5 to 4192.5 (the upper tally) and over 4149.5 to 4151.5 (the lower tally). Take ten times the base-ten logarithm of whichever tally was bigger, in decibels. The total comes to 2.77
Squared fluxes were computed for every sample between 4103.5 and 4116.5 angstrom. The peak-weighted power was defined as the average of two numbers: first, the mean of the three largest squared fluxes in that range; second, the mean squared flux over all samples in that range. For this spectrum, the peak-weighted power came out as 57.0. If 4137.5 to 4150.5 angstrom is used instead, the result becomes 56.3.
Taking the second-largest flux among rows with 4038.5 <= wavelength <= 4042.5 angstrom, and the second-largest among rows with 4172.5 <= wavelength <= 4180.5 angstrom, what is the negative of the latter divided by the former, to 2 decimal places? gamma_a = -1.01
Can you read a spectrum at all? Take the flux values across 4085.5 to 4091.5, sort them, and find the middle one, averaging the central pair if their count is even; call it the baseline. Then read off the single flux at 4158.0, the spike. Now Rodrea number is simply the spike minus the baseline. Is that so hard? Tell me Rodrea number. -0.3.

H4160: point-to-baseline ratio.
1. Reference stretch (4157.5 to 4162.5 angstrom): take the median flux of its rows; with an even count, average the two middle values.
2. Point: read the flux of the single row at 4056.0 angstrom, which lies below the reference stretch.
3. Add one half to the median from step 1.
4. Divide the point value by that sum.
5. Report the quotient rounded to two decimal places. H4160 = 0.86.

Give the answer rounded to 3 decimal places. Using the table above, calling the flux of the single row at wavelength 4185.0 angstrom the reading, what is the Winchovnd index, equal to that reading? 7.345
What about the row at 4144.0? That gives 6.263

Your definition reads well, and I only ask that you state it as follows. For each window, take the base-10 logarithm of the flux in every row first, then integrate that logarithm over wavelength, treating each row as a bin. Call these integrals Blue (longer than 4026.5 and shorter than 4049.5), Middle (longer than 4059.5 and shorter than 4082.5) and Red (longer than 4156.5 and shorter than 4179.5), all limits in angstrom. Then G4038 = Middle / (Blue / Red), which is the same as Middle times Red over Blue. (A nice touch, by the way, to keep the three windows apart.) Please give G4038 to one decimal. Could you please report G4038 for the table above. 19.6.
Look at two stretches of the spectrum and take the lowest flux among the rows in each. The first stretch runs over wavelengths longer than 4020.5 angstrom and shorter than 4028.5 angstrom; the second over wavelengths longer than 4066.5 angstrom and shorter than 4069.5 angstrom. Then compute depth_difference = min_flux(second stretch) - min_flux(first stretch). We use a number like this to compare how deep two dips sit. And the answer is -0.1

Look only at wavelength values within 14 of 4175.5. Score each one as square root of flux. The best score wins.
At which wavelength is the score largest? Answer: 4164.0 angstrom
